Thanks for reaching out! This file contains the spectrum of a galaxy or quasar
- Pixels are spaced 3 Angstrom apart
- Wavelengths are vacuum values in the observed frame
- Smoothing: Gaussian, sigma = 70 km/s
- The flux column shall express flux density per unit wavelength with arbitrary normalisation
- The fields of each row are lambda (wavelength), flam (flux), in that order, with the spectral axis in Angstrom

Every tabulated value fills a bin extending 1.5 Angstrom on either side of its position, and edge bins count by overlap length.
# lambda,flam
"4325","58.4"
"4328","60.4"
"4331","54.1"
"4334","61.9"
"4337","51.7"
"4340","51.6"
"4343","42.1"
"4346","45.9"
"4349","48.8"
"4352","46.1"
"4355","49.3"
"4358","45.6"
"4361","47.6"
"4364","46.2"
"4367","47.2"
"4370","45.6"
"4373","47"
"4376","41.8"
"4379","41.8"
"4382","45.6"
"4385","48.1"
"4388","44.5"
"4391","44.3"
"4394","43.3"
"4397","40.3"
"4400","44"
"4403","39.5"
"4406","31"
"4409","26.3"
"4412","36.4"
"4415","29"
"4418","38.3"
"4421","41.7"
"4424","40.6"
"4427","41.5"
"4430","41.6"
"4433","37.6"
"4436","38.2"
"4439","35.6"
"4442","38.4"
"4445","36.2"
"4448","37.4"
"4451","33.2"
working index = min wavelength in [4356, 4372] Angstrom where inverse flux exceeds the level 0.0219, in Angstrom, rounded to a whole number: 4358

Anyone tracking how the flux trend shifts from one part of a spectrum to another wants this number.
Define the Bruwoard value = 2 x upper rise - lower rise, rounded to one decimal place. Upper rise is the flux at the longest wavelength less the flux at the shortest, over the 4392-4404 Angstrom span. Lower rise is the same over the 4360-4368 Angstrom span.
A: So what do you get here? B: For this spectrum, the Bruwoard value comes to -7.2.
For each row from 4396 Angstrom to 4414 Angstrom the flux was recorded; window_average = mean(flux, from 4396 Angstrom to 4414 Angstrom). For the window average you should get 36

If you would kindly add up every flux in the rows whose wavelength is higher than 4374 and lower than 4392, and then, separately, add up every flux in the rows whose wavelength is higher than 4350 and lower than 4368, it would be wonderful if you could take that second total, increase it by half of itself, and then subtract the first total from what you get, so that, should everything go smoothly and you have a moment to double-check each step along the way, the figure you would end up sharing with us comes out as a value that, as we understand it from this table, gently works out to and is 157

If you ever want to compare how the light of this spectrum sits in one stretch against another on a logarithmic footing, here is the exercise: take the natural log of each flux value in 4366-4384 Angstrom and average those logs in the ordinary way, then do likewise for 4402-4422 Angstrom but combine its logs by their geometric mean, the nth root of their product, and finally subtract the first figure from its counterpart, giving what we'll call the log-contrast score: -0.27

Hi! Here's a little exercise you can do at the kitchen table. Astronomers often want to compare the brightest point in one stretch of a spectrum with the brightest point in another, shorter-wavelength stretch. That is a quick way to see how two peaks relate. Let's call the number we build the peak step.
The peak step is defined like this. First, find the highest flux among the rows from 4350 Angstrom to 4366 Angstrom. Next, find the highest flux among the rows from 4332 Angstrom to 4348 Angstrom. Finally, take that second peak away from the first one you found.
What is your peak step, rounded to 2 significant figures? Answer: -13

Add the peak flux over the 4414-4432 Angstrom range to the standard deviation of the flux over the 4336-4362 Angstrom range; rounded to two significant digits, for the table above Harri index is 45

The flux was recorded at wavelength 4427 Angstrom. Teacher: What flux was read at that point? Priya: 41.5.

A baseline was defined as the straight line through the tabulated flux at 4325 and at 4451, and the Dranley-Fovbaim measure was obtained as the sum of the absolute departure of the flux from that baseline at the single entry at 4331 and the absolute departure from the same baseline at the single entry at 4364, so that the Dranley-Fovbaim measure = 7.5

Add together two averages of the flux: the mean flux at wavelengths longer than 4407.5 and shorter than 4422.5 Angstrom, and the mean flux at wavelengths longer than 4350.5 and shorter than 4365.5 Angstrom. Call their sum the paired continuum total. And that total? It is 81.3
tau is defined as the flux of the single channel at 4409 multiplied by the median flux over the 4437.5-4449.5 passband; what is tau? 968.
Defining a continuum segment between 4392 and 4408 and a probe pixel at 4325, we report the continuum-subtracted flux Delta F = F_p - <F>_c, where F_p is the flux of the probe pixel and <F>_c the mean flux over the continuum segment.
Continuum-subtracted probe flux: 19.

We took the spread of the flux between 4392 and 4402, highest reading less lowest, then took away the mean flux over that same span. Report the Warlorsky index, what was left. -38.8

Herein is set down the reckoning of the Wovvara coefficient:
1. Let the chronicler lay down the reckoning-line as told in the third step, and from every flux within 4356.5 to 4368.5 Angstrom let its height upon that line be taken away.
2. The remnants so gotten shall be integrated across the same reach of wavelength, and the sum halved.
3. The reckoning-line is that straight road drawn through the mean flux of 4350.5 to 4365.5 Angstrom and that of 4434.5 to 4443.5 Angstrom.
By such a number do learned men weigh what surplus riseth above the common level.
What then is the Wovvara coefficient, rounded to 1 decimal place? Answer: 1.3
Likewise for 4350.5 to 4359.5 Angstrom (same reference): -1.4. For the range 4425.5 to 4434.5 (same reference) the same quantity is 8.0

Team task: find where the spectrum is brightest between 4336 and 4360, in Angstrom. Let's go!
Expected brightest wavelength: 4337 Angstrom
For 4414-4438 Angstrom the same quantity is 4421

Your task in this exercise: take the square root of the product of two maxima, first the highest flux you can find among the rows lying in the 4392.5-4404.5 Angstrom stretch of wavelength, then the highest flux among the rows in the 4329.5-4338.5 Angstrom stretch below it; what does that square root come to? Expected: 52.2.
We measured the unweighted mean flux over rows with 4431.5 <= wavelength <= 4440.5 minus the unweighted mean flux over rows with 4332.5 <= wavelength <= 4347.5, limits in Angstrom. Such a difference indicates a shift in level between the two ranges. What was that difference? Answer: -14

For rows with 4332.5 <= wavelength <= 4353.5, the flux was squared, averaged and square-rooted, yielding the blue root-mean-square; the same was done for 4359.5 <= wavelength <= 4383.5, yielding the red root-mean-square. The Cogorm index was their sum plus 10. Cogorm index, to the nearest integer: 105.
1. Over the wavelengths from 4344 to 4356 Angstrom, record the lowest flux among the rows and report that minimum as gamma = 45.9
